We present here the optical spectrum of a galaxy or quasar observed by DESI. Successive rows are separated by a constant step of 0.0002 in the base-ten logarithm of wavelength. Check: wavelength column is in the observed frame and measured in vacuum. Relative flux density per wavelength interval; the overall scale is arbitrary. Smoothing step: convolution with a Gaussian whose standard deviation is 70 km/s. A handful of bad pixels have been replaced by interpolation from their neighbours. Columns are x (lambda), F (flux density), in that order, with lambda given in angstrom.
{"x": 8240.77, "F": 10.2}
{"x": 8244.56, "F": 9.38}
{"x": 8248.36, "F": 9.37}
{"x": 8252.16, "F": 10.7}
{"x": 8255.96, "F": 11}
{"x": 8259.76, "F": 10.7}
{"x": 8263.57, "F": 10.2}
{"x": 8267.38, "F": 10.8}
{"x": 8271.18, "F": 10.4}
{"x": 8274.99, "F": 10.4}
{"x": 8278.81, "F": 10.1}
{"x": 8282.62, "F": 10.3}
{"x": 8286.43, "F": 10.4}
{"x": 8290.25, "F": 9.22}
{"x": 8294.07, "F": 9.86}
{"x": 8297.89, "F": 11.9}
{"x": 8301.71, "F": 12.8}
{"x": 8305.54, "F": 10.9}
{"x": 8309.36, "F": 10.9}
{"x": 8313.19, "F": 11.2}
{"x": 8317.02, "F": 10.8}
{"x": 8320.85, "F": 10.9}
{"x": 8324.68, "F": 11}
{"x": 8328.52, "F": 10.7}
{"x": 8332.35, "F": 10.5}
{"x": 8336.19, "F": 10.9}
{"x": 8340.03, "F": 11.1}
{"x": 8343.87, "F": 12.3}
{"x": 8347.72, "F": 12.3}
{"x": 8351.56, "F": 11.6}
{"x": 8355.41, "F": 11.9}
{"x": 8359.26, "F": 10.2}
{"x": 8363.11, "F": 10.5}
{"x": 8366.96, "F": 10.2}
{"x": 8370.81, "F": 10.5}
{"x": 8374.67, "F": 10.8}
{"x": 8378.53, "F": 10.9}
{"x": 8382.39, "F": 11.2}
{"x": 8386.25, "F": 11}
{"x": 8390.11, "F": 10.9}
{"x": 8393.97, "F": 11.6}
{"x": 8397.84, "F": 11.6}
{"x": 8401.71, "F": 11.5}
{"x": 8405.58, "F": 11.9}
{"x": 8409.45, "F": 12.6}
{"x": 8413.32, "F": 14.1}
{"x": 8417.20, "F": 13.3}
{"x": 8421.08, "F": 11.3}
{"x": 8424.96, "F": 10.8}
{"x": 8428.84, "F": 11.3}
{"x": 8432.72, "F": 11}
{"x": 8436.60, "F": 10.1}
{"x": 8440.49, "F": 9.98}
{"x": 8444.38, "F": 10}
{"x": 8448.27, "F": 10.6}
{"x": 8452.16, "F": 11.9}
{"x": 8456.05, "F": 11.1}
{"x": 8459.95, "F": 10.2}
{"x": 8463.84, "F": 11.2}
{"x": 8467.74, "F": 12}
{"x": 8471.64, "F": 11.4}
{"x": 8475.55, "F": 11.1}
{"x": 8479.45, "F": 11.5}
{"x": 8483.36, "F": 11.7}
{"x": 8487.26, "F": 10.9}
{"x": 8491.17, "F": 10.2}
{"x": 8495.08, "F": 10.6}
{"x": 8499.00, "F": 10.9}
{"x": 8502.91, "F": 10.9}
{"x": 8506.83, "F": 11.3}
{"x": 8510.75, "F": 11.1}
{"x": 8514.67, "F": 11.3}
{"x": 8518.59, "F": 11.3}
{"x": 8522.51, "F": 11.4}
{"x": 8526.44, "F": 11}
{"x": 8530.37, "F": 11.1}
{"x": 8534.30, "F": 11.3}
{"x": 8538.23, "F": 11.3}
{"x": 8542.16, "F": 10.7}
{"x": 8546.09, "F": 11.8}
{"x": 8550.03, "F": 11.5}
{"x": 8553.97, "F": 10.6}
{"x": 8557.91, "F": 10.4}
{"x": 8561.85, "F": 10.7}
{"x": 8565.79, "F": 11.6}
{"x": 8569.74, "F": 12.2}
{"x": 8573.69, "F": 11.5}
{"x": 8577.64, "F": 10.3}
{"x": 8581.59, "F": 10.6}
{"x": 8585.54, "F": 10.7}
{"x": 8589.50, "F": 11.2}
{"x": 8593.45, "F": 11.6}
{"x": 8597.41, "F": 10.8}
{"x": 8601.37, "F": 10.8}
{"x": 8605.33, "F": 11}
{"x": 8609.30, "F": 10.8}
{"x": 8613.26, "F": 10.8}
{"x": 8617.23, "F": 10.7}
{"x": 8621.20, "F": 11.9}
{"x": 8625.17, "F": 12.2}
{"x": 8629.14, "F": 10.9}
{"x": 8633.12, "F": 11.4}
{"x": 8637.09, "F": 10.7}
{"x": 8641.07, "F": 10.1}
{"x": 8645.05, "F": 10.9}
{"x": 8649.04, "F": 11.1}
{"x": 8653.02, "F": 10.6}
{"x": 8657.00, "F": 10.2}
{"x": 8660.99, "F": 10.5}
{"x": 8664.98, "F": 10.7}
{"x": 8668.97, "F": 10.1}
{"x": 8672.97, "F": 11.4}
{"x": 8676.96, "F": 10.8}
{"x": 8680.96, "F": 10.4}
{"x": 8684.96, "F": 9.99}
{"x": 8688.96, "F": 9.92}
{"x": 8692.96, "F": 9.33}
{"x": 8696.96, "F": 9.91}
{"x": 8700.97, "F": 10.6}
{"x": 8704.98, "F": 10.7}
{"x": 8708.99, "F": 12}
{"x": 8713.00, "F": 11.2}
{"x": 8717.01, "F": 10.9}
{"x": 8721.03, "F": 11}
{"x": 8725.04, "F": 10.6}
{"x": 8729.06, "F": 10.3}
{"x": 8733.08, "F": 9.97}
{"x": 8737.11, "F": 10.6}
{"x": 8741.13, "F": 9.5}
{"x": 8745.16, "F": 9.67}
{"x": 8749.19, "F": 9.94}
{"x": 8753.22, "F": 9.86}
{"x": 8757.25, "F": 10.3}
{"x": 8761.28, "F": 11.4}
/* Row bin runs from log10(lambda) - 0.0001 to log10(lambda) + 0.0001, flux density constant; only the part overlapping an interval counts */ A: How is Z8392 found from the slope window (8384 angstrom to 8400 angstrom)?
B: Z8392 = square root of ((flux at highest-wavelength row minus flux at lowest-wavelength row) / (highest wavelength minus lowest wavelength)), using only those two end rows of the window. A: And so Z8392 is 0.23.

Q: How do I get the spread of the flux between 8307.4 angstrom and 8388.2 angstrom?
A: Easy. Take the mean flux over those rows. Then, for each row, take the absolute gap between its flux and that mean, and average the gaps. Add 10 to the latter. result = 10.4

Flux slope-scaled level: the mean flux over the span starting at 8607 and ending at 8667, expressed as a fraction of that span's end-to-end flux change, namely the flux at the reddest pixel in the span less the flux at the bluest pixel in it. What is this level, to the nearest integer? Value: -109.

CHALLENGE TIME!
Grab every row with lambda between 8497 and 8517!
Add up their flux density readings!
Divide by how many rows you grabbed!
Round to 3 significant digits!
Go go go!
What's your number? 11.1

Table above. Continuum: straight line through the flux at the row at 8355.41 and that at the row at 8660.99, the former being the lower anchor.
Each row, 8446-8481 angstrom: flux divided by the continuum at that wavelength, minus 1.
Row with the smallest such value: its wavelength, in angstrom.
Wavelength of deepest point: 8459.95 angstrom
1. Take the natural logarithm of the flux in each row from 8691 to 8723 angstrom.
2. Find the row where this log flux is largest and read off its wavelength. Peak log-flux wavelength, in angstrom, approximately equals 8708.99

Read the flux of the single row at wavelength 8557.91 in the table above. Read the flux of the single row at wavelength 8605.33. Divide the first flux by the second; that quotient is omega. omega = 0.95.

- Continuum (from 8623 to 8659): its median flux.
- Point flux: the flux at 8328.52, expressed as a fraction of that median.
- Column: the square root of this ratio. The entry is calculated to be 0.99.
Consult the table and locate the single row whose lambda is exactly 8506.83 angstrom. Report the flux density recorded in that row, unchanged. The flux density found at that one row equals 11.3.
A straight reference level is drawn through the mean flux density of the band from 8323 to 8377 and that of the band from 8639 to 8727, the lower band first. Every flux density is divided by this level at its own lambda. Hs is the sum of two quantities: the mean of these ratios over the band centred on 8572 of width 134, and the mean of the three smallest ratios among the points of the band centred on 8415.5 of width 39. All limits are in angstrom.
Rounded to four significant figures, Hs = 2.046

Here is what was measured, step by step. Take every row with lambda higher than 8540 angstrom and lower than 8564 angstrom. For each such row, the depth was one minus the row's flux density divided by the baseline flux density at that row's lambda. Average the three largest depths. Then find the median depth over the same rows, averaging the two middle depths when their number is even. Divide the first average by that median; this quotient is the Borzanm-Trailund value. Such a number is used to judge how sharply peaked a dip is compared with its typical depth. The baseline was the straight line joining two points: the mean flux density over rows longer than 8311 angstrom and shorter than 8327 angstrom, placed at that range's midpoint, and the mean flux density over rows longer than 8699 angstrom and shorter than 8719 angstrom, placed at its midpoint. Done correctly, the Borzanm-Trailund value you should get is 1.40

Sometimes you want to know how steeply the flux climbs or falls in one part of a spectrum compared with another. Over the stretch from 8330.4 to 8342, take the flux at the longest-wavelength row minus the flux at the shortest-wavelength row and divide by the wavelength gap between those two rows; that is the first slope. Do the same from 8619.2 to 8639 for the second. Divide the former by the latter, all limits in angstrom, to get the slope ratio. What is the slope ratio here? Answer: -1.0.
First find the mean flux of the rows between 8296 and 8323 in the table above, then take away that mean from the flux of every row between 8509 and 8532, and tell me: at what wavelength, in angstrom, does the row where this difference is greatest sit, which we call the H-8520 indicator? 8522.51 angstrom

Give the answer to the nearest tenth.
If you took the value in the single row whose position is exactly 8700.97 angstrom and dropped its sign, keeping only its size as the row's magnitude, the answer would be 10.6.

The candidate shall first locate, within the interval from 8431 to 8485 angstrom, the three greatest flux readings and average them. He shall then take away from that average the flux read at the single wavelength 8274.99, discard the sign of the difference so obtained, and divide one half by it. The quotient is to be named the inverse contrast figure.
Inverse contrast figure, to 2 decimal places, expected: 0.34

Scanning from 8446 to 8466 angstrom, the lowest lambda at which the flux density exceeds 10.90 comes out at 8452.16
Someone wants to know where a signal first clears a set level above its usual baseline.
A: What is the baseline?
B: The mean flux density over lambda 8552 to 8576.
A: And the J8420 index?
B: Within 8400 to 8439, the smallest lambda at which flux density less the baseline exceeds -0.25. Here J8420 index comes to 8401.71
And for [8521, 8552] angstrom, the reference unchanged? 8522.51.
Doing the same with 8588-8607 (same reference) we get 8589.50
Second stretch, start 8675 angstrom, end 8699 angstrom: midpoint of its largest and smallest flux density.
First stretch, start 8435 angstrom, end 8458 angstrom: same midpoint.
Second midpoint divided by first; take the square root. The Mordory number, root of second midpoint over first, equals 0.96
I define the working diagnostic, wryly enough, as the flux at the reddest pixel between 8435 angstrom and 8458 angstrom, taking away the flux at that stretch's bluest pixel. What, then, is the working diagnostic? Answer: 1.0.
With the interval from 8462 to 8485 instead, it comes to 0.5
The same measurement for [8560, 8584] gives -0.1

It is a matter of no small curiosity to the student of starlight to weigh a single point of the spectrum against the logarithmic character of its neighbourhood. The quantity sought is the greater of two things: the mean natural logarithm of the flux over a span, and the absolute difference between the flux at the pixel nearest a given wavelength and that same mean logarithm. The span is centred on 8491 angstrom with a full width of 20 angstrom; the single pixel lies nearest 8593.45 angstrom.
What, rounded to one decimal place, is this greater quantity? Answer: 9.2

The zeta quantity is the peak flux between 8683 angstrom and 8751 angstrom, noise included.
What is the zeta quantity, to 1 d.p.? 12.0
